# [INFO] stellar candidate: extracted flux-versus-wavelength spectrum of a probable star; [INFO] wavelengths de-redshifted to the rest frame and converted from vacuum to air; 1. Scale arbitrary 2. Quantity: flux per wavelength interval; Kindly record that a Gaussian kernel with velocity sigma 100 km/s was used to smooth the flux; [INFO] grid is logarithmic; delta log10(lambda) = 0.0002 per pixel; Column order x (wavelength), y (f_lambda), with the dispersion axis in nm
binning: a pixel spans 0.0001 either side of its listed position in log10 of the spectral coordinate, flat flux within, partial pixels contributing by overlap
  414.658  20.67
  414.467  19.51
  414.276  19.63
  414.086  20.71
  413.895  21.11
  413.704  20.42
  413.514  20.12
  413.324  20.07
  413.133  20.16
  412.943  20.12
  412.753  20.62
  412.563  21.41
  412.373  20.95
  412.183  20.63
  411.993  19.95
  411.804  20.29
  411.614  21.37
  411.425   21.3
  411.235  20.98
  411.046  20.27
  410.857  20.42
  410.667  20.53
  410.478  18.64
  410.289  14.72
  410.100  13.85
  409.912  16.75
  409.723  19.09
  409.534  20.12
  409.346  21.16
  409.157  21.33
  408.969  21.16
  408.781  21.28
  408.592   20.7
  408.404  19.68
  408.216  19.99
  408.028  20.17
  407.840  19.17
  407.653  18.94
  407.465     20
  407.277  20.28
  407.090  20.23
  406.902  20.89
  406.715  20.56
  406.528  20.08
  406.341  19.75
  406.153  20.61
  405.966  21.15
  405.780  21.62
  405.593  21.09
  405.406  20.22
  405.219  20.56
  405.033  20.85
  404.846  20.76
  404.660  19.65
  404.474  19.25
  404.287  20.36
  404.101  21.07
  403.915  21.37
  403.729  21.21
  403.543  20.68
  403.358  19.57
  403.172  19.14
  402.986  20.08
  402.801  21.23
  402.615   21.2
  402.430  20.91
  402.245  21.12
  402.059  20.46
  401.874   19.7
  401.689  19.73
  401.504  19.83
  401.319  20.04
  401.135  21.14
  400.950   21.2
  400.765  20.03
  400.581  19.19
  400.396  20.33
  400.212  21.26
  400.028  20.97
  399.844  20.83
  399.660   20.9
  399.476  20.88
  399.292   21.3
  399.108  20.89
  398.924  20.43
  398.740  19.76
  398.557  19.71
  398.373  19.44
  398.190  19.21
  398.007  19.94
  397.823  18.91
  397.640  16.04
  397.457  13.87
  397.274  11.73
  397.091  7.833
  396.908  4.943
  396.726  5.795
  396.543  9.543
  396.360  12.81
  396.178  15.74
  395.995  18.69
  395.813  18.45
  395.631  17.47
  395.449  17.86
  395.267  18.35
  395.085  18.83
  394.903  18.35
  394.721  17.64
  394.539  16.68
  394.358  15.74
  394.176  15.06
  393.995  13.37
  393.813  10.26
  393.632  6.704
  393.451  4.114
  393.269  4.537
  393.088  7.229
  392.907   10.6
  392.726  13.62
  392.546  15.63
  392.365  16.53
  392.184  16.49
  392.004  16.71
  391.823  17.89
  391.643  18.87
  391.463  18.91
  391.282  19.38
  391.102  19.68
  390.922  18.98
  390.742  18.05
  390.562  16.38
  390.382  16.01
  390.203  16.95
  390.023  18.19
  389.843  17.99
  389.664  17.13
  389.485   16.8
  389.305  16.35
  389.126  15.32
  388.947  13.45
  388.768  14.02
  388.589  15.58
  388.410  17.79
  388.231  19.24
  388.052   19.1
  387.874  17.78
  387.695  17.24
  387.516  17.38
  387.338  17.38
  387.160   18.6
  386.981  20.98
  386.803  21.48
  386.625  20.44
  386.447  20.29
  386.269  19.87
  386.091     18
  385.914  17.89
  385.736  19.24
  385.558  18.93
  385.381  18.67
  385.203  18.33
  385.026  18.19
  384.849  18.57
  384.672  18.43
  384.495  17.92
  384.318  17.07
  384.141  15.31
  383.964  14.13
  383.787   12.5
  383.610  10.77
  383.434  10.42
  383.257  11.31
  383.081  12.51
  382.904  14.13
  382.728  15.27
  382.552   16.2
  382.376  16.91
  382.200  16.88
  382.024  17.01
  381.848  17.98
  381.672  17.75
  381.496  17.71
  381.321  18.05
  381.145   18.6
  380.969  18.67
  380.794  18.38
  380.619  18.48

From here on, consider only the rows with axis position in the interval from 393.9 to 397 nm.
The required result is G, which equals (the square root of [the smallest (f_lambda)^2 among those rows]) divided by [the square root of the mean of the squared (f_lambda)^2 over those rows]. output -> 0.019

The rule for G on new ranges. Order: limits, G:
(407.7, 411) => 0.036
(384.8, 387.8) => 0.048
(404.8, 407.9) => 0.045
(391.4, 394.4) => 0.018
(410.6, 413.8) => 0.047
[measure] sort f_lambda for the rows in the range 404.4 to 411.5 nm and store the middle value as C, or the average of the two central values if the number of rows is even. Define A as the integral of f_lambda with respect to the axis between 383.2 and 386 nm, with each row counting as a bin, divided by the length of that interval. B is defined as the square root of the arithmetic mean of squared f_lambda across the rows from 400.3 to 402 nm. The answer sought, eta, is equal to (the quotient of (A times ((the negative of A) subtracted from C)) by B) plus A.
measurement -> 45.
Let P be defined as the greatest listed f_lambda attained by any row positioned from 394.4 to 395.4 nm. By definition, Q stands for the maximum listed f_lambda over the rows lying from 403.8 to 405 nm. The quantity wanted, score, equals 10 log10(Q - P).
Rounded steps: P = 18.83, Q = 21.37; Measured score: 4.0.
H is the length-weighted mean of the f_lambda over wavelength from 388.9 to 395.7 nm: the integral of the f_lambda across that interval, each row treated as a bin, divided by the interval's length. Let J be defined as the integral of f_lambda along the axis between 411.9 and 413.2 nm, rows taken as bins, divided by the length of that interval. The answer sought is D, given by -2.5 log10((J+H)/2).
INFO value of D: -3.14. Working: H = 15.5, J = 20.6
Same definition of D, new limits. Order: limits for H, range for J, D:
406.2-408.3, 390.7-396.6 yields -3.11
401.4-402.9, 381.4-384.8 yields -3.13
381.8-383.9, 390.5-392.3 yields -3.02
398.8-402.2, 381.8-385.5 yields -3.14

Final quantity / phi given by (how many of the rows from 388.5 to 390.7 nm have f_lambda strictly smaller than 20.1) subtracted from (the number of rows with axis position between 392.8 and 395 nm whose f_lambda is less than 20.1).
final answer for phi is 0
